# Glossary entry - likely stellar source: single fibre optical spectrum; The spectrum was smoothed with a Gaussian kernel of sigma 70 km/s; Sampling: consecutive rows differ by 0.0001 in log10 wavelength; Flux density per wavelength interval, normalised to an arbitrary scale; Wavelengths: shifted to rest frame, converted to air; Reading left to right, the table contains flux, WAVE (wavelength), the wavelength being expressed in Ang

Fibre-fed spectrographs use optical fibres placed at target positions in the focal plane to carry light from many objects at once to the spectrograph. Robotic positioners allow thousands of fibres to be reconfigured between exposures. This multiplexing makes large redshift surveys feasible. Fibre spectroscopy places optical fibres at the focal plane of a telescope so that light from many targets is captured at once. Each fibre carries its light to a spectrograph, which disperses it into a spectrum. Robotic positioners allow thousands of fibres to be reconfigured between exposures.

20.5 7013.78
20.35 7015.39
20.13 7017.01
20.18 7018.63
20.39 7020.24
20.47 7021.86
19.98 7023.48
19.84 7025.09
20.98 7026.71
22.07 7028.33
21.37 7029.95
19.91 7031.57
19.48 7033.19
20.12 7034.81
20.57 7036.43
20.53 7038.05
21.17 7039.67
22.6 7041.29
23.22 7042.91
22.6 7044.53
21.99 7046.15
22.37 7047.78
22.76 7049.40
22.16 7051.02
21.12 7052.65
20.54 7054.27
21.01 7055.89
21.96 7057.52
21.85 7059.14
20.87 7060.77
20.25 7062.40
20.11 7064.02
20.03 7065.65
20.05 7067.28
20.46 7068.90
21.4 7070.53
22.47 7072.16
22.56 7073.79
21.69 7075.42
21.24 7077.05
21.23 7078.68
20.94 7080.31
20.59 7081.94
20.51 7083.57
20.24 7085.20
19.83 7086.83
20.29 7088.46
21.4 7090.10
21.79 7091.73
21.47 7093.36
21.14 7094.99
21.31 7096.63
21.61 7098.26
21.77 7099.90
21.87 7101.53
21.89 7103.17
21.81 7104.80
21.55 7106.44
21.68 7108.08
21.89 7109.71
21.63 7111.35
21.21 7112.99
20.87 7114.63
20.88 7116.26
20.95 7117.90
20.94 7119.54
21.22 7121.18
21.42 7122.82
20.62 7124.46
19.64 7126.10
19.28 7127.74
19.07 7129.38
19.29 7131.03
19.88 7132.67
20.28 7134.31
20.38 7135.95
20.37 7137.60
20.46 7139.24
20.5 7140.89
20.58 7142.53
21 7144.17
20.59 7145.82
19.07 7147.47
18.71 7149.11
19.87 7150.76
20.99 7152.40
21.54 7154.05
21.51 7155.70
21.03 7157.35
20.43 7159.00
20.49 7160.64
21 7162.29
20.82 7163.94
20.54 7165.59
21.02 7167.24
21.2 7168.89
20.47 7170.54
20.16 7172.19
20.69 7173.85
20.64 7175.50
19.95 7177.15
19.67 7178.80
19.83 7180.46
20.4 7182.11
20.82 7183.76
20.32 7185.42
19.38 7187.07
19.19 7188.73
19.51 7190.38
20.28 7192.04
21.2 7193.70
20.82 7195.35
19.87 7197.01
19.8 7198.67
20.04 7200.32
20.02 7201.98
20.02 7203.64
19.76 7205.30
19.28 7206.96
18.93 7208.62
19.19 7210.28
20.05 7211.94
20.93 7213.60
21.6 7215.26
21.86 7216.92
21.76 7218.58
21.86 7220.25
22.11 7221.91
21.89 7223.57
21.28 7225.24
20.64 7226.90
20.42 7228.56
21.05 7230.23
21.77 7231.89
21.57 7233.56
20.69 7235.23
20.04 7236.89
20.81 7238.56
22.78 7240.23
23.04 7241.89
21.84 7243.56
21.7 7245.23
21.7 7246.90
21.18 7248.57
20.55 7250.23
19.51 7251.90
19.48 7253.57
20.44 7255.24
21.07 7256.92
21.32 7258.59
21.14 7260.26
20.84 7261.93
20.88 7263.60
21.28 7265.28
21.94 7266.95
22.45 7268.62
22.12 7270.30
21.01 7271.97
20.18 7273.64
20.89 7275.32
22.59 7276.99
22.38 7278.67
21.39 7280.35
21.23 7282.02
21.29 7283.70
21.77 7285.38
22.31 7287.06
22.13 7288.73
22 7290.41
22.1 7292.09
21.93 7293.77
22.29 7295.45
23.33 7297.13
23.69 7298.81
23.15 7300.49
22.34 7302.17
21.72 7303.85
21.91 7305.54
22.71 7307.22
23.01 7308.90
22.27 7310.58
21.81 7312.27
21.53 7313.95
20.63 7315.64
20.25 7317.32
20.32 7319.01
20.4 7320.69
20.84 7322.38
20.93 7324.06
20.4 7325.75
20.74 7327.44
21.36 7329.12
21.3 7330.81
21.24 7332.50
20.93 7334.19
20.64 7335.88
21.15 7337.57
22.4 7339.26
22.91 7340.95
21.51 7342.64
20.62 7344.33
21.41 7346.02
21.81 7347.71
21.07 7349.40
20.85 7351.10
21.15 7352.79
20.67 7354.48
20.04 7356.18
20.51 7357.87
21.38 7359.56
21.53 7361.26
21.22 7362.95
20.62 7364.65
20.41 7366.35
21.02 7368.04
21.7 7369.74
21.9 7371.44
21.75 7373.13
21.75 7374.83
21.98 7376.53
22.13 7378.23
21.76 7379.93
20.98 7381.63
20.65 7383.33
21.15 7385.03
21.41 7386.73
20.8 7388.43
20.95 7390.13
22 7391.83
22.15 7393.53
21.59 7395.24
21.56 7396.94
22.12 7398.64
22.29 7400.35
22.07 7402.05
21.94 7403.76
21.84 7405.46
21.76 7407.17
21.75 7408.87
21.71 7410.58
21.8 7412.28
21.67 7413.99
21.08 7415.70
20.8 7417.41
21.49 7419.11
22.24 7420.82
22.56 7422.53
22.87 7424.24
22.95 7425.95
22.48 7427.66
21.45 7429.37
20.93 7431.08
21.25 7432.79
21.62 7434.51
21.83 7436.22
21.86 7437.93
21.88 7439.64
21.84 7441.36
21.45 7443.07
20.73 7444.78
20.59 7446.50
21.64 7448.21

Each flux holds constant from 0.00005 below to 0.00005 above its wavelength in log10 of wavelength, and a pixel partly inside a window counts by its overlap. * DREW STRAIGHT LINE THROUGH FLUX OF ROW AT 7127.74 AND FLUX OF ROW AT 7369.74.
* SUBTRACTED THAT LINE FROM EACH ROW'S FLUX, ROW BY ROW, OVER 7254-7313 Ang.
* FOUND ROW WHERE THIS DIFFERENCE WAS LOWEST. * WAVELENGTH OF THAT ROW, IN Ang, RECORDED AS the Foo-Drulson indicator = 7273.64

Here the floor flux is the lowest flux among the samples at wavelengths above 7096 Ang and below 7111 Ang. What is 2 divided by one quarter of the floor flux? 0.38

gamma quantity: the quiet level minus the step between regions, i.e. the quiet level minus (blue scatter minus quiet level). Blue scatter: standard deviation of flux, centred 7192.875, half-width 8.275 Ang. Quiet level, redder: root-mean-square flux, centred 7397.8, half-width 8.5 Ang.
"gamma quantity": 43.1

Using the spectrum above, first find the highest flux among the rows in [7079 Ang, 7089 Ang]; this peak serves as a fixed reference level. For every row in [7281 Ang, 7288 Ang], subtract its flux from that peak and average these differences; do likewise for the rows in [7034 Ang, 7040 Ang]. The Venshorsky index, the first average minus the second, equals -1.1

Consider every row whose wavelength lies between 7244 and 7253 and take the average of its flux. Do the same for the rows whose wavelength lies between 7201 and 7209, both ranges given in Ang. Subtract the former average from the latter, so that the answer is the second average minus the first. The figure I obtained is -1.3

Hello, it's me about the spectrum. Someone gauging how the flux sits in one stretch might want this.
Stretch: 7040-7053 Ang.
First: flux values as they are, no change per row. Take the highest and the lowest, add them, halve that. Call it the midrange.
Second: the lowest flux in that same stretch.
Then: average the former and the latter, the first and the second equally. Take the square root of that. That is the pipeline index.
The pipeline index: 4.65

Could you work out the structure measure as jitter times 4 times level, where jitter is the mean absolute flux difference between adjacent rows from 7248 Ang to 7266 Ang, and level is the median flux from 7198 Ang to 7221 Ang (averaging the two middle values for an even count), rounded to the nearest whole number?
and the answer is 36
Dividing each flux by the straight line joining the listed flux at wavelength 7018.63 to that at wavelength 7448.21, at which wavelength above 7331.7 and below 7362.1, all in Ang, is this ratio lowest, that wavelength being 7356.18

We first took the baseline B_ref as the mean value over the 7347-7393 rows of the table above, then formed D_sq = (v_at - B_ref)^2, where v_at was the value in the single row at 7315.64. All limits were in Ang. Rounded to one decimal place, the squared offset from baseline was 0.4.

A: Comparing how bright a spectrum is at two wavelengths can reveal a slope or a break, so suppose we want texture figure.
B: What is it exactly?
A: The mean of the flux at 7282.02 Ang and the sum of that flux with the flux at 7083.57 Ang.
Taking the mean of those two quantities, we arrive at 31.5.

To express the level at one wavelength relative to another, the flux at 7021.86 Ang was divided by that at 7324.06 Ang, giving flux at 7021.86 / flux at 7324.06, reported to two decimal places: 0.98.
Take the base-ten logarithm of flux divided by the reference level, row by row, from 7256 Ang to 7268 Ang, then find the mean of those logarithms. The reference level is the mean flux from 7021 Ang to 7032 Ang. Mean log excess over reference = 0.011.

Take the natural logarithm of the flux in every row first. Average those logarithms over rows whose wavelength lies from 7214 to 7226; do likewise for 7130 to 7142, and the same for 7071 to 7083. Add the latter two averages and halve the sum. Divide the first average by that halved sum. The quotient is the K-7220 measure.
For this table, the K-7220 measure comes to 1.01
